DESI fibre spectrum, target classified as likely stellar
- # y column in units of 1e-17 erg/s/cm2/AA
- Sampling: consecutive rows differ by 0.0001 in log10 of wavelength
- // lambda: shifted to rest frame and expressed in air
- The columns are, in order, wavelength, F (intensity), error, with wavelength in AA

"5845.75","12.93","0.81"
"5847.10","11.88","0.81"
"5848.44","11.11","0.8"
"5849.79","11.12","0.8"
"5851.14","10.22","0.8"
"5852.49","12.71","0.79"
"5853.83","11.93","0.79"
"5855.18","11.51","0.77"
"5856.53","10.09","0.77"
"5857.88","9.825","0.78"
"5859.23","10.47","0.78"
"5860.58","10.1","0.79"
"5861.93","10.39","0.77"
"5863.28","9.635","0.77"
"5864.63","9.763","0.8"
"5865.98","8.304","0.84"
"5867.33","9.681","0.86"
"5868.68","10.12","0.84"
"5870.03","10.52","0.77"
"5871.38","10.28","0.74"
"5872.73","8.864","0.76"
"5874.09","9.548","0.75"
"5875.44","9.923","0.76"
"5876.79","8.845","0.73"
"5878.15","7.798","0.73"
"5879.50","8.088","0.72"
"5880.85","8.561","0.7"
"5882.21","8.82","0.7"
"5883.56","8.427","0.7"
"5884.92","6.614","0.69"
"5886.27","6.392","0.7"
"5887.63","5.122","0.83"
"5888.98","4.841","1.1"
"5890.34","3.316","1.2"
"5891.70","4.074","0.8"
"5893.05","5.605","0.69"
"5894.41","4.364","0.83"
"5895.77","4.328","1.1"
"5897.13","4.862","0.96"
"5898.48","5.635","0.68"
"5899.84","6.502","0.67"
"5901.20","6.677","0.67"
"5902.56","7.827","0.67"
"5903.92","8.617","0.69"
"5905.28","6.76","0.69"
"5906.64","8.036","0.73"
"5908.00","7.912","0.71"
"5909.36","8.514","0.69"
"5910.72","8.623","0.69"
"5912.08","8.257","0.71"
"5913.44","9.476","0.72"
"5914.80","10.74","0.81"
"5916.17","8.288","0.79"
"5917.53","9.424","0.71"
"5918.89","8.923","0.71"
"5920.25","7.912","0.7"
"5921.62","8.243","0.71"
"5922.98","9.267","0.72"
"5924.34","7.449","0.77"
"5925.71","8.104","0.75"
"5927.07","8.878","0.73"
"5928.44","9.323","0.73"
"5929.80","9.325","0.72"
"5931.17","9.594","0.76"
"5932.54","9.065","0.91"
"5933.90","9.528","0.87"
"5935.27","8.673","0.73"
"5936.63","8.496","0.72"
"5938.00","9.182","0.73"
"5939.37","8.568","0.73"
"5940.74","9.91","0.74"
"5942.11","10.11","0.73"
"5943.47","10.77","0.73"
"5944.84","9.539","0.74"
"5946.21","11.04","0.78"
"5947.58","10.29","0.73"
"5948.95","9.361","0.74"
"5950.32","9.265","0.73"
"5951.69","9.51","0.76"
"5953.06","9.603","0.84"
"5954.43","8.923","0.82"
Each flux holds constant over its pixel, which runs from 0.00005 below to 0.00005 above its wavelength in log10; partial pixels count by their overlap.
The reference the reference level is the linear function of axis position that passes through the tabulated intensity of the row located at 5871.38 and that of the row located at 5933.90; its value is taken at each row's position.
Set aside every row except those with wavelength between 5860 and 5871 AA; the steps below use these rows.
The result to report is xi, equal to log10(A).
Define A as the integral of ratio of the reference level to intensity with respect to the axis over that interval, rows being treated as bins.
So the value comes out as 1.07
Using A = 12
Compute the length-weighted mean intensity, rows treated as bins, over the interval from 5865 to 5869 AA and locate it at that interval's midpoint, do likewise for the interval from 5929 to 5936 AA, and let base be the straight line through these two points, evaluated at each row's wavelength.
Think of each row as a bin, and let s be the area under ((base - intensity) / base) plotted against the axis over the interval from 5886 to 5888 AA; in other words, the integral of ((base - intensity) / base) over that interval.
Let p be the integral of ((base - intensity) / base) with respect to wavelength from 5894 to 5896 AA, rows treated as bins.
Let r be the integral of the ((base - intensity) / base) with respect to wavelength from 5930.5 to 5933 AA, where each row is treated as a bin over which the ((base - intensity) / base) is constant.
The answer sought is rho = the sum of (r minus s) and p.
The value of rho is 0.27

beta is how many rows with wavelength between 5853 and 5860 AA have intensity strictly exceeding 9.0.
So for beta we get 5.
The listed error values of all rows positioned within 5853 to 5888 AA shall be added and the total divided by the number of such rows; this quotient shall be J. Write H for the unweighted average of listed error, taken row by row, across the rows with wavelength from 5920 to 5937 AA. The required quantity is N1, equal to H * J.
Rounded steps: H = 0.76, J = 0.763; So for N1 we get 0.576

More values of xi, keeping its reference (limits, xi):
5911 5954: 1.65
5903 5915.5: 1.16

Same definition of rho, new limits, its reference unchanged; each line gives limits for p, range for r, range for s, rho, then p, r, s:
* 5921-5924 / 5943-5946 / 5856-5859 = 0.09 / 0.21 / -0.33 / -0.22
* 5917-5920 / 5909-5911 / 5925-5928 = 0.02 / 0.09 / 0.15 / 0.23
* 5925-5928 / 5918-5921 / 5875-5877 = 0.50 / 0.23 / 0.25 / -0.03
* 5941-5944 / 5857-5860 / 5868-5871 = -0.30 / -0.37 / -0.25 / -0.32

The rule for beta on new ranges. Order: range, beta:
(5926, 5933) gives 4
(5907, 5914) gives 1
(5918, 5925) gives 1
